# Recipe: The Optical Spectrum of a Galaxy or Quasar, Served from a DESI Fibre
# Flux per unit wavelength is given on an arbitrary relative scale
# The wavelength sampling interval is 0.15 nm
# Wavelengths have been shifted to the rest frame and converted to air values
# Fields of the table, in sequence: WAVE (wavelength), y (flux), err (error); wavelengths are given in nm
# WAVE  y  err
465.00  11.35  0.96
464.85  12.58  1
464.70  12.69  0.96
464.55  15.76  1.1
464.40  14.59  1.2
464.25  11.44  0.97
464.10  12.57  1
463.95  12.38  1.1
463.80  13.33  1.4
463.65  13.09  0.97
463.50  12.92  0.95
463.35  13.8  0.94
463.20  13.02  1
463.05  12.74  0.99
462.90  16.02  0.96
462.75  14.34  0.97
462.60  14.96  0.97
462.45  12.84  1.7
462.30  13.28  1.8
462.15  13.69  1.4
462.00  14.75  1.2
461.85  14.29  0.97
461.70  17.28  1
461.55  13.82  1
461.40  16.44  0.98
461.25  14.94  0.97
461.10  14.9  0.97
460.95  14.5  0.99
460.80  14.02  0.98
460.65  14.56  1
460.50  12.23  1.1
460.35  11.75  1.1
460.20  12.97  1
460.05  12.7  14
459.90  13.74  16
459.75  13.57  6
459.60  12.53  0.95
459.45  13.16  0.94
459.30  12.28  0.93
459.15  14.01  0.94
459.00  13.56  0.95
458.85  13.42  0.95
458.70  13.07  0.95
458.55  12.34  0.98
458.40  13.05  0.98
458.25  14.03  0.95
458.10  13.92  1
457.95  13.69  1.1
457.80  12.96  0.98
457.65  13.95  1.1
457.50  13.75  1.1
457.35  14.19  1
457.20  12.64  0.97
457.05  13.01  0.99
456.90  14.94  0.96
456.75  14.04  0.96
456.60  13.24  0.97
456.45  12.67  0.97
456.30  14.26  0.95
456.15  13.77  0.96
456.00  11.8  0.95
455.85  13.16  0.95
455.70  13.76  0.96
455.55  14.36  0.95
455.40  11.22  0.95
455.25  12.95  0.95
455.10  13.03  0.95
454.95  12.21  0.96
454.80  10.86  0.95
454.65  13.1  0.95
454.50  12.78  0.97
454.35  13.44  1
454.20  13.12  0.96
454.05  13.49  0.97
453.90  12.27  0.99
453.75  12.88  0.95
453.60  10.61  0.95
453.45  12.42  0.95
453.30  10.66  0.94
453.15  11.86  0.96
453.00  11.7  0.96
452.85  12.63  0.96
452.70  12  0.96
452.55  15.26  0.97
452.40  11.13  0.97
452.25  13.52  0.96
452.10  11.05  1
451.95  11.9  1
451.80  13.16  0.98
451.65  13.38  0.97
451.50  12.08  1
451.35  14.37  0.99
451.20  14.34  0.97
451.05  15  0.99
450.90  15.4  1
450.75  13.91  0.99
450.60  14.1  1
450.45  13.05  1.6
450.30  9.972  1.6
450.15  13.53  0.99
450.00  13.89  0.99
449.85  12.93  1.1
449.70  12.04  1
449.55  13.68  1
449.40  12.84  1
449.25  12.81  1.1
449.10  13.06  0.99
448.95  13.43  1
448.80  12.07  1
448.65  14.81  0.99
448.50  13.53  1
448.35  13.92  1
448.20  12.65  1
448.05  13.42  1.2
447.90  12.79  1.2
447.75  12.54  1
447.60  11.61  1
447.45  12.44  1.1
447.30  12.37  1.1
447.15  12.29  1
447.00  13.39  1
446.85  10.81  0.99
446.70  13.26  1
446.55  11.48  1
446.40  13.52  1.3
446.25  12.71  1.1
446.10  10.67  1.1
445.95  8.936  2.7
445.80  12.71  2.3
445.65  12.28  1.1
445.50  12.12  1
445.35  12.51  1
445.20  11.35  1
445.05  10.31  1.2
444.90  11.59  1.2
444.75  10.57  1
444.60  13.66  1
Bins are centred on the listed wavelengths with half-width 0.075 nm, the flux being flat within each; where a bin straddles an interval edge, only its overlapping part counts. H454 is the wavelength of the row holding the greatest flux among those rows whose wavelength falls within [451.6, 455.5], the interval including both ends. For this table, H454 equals 452.55 nm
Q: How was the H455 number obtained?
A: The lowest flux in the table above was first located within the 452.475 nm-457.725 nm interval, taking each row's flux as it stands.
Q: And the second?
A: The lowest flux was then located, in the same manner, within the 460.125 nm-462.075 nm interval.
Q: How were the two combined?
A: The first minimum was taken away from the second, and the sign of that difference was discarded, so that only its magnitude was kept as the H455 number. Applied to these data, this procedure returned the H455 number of 1.1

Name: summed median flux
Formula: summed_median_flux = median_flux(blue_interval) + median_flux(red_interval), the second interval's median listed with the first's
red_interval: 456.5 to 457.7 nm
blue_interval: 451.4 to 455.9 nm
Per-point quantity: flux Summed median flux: 26.6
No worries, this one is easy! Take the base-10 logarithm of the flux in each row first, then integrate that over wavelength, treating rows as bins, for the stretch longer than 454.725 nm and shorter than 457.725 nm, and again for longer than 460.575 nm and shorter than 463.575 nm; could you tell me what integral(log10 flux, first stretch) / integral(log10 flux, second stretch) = 0.968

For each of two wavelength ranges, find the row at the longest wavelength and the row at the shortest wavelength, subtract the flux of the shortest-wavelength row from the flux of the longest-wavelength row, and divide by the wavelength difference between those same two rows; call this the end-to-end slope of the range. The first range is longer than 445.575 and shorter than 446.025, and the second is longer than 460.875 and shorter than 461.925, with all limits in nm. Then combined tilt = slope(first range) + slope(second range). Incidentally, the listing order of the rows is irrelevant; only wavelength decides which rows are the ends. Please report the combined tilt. -11.4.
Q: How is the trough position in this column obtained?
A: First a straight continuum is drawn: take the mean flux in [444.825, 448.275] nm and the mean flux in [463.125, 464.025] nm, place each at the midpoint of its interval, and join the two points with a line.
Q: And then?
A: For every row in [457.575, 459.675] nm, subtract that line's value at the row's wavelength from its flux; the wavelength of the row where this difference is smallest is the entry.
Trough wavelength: 459.30 nm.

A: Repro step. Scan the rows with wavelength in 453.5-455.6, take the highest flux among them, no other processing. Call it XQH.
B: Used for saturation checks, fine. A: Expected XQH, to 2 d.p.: 14.36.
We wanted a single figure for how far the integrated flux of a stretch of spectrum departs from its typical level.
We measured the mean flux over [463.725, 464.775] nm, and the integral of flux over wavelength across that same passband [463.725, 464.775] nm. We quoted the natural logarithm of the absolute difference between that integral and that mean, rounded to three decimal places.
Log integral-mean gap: -0.412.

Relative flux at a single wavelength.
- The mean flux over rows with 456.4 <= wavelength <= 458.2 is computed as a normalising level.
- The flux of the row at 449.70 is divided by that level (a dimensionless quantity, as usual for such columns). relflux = 0.89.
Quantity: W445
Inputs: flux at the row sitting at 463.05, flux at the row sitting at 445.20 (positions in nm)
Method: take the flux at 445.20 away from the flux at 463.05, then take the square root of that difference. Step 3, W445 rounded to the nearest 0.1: 1.2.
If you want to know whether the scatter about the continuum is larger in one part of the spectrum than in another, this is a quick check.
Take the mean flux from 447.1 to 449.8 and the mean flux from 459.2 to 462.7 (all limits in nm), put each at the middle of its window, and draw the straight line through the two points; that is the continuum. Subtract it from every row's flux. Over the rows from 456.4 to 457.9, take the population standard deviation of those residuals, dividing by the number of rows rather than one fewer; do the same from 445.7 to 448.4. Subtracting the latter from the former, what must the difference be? -0.45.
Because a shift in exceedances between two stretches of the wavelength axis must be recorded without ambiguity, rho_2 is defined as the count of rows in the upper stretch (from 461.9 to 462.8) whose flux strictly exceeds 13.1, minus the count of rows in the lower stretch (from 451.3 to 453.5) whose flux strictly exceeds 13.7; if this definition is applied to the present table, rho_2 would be 3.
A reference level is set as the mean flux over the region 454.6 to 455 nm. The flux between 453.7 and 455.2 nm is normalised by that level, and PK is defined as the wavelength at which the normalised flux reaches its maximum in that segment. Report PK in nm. 454.05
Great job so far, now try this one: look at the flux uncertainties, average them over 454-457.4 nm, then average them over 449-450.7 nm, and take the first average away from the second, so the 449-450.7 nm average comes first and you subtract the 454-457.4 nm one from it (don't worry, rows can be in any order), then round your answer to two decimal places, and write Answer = 0.16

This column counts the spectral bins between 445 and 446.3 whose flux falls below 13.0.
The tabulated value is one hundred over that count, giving 11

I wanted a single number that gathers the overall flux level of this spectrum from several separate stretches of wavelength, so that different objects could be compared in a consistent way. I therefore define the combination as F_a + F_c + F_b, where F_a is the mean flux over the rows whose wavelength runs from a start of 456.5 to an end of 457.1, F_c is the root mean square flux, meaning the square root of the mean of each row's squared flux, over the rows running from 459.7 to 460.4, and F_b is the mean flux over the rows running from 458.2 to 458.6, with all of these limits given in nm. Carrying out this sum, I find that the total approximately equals 39.9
